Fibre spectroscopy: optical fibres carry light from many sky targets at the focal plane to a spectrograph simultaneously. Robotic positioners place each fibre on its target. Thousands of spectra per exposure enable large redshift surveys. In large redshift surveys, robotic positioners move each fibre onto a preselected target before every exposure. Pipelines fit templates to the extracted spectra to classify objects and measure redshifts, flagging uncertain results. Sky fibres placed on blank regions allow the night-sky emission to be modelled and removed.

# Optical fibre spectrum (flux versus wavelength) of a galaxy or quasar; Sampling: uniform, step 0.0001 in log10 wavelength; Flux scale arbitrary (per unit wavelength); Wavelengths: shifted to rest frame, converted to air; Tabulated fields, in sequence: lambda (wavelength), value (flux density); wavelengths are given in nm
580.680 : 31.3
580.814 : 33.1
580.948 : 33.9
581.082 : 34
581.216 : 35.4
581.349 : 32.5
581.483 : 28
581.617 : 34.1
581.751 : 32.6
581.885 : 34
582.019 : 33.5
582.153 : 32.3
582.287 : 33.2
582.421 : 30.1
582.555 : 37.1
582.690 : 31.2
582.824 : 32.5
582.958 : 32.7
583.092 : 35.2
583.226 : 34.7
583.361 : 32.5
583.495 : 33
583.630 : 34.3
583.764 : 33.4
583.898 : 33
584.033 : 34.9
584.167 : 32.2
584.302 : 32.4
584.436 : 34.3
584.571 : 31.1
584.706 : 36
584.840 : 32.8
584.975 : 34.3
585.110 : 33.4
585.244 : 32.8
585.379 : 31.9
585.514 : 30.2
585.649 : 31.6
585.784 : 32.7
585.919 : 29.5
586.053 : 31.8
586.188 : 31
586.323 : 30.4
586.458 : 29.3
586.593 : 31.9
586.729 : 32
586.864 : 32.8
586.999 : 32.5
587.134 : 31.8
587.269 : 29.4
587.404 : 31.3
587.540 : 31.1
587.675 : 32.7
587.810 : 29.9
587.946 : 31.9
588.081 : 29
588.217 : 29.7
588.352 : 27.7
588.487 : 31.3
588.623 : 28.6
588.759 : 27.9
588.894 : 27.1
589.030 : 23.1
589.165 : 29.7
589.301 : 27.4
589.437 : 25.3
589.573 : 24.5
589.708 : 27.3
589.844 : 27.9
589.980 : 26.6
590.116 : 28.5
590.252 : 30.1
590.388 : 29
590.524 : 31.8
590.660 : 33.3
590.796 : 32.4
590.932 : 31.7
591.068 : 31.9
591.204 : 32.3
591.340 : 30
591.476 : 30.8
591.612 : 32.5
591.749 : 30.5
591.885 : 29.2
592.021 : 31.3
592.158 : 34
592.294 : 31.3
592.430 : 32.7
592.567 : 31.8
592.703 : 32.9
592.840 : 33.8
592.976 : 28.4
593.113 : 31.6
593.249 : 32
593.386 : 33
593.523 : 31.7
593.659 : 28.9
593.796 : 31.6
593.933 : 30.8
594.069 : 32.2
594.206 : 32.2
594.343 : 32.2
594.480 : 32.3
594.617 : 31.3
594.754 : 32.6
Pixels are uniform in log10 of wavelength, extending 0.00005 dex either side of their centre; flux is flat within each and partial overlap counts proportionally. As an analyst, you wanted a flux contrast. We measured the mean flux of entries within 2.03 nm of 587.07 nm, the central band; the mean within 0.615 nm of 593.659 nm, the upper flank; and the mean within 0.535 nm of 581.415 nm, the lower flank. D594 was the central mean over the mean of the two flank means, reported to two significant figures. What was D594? 0.95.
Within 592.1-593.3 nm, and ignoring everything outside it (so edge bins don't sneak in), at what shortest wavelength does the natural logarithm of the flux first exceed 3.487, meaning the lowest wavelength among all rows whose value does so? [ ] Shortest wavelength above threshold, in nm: 592.158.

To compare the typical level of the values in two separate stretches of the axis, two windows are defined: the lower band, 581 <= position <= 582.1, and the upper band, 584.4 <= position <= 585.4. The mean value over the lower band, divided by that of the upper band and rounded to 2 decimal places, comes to 0.99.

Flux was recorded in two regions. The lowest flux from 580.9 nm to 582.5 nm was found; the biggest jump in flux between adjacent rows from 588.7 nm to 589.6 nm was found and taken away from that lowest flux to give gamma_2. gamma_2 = 21.4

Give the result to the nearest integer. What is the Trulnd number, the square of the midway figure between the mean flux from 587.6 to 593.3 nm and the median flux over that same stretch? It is 910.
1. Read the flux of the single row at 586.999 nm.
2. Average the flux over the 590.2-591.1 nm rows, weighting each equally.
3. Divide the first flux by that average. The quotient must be 1.033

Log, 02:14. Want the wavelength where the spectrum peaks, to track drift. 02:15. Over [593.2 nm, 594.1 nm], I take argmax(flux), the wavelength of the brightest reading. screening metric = 593.386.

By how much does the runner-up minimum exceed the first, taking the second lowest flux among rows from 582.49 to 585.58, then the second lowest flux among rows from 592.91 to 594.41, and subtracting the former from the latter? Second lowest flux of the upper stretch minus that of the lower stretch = -2.2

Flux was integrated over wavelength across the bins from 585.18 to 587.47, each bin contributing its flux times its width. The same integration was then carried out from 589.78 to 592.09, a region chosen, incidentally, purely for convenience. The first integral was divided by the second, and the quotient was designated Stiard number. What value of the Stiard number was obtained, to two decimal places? 1.02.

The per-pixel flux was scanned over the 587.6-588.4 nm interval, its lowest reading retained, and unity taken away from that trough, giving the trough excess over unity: 27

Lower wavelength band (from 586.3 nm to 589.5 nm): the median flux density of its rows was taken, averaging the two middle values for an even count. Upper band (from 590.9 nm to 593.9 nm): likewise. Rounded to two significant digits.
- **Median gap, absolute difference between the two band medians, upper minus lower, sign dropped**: 1.9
